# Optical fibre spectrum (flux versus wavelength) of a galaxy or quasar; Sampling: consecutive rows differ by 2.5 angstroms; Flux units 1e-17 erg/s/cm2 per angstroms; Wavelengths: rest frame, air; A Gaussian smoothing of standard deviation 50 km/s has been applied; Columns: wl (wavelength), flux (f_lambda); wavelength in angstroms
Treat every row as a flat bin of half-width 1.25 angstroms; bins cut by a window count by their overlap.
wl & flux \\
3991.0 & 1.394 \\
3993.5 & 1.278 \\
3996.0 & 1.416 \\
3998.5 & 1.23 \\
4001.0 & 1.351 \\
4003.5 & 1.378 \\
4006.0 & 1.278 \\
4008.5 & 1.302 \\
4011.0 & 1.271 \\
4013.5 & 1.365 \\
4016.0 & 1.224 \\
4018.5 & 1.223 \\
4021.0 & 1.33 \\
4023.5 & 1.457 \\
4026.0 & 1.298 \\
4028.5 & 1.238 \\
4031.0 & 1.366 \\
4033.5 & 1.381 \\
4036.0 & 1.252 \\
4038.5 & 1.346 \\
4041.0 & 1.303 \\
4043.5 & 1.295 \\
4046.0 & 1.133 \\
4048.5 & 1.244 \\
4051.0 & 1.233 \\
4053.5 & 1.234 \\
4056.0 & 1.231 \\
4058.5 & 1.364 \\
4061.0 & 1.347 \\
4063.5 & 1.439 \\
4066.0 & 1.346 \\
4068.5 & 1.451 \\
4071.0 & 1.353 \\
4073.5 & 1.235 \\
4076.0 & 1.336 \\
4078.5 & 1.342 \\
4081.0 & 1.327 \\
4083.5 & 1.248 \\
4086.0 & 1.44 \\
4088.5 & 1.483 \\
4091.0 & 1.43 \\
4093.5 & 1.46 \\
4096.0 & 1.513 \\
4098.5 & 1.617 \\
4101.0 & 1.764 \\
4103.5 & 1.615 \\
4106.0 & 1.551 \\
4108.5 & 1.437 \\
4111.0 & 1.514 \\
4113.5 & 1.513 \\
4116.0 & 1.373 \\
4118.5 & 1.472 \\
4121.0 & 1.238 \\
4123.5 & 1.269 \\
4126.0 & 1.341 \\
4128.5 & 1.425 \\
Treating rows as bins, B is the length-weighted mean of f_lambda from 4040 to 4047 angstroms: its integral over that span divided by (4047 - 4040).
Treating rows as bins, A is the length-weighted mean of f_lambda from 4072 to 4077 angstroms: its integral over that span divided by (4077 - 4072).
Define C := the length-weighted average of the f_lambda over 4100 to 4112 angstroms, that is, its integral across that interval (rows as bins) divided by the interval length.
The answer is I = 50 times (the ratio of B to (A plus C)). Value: 21.8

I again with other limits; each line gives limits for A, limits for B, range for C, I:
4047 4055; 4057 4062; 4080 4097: 25.5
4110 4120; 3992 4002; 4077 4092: 23.3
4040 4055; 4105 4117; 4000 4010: 28.8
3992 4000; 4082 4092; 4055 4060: 26.7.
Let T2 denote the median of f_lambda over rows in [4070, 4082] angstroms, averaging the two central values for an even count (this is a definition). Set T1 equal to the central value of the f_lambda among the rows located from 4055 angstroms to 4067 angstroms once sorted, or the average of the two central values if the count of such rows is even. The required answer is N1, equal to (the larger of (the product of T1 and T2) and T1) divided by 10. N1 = 0.18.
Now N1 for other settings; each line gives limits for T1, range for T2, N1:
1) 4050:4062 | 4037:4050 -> 0.16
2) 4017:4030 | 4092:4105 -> 0.21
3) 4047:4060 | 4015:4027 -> 0.16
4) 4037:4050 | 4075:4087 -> 0.17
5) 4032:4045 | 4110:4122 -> 0.19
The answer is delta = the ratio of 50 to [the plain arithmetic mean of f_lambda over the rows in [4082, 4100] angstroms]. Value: 34.3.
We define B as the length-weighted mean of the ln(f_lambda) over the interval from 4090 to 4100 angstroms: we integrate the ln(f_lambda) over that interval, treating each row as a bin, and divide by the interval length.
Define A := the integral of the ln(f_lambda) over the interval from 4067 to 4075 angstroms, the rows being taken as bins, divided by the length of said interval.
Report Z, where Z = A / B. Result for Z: 0.71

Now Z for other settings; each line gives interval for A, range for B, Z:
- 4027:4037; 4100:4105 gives 0.52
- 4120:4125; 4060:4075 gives 0.75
